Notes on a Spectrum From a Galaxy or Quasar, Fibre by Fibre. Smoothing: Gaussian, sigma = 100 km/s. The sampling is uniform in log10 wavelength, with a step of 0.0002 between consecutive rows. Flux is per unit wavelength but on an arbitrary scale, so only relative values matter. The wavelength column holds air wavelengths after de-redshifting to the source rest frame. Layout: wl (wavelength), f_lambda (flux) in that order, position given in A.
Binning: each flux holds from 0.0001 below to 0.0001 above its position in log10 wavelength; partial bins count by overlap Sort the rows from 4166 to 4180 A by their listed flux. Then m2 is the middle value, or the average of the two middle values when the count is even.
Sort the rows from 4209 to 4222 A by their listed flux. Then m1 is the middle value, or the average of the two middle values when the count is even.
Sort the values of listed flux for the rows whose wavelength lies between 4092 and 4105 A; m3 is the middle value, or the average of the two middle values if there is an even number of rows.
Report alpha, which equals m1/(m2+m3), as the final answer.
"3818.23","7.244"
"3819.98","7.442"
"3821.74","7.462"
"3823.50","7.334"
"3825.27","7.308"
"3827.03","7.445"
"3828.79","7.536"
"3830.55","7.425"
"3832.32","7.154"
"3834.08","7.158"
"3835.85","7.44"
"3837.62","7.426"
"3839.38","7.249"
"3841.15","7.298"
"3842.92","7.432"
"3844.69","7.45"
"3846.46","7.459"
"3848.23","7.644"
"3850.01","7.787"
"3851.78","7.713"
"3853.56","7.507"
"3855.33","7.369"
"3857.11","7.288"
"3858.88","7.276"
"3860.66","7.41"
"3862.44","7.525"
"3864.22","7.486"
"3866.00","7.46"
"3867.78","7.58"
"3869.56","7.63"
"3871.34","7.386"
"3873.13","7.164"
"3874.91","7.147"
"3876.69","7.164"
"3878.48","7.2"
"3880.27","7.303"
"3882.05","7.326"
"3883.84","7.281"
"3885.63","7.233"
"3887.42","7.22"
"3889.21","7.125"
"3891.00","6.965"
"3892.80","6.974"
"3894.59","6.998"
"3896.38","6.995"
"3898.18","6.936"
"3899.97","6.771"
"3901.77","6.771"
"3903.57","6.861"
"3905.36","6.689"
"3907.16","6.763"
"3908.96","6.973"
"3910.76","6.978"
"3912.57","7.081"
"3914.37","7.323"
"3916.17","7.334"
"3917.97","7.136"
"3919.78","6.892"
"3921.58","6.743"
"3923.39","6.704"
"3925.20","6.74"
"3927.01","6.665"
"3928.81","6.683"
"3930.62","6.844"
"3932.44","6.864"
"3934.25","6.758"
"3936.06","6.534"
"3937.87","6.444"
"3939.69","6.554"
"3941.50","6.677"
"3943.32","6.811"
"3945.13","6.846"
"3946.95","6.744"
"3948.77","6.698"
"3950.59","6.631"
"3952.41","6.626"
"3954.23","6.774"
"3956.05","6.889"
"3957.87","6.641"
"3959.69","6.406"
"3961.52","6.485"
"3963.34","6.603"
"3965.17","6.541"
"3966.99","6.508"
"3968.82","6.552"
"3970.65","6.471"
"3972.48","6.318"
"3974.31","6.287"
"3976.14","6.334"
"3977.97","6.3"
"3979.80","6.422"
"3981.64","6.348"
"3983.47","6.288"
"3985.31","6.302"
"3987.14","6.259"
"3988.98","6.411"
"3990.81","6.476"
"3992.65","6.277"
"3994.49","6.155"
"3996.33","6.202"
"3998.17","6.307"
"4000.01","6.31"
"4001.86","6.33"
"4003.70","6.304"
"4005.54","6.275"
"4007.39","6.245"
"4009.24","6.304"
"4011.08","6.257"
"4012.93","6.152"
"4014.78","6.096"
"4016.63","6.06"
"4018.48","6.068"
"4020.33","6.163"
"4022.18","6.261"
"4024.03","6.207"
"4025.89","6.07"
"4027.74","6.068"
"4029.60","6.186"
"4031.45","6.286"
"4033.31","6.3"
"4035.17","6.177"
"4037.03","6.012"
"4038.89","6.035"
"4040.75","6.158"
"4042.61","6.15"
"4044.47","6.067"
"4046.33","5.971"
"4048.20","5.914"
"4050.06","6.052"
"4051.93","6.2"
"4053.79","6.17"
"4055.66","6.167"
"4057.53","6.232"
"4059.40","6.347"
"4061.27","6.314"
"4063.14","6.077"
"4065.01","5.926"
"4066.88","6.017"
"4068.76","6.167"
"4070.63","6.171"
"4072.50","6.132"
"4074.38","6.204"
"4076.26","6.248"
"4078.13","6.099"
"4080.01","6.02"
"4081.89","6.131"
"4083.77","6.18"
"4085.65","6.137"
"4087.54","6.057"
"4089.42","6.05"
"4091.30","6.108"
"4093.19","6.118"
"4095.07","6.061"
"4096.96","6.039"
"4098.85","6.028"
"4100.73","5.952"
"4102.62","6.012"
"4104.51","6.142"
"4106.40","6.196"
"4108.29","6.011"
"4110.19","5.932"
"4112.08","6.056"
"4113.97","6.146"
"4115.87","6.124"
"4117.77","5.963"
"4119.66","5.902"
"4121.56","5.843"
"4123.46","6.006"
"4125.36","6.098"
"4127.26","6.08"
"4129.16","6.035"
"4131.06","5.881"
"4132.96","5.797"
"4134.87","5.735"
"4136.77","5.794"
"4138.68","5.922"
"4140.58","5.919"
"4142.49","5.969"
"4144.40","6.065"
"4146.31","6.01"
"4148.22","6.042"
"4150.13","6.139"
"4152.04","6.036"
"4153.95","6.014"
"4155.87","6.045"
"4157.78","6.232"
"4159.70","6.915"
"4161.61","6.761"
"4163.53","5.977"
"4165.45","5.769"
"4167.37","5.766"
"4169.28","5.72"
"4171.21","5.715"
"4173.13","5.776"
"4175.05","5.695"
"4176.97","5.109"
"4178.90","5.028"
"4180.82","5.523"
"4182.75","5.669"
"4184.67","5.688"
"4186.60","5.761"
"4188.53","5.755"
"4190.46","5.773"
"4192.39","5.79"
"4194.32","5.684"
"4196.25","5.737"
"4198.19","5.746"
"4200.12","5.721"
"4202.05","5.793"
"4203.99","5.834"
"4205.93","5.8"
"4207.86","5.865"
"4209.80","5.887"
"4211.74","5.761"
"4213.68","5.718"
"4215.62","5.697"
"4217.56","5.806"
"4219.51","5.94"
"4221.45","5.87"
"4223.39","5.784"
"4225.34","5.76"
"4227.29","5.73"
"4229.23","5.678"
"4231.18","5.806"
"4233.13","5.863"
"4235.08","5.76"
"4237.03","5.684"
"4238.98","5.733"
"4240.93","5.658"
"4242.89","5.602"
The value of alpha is 0.49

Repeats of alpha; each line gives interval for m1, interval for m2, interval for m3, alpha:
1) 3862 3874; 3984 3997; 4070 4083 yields 0.60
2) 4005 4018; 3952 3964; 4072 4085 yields 0.49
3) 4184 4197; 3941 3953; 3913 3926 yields 0.42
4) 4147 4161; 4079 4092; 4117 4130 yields 0.50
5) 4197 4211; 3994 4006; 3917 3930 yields 0.44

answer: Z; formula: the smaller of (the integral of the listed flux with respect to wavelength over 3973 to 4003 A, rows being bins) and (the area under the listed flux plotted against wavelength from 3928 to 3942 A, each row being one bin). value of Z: 93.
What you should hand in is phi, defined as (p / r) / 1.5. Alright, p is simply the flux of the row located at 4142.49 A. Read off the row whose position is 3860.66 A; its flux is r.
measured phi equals 0.537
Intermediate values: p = 5.969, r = 7.41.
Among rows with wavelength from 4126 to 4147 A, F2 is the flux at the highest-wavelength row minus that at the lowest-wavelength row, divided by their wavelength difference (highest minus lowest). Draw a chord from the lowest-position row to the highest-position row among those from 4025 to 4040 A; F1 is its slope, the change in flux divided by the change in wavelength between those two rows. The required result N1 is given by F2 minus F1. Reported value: -0.001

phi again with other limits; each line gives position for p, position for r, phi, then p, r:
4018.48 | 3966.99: 0.622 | 6.068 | 6.508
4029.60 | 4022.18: 0.659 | 6.186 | 6.261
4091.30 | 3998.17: 0.646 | 6.108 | 6.307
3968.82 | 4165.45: 0.757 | 6.552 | 5.769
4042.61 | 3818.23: 0.566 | 6.15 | 7.244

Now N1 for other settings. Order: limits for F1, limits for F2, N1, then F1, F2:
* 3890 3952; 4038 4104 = 0.005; -0.0056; 0.000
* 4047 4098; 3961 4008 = -0.008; 0.0026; -0.005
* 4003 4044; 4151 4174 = -0.008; -0.0040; -0.012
